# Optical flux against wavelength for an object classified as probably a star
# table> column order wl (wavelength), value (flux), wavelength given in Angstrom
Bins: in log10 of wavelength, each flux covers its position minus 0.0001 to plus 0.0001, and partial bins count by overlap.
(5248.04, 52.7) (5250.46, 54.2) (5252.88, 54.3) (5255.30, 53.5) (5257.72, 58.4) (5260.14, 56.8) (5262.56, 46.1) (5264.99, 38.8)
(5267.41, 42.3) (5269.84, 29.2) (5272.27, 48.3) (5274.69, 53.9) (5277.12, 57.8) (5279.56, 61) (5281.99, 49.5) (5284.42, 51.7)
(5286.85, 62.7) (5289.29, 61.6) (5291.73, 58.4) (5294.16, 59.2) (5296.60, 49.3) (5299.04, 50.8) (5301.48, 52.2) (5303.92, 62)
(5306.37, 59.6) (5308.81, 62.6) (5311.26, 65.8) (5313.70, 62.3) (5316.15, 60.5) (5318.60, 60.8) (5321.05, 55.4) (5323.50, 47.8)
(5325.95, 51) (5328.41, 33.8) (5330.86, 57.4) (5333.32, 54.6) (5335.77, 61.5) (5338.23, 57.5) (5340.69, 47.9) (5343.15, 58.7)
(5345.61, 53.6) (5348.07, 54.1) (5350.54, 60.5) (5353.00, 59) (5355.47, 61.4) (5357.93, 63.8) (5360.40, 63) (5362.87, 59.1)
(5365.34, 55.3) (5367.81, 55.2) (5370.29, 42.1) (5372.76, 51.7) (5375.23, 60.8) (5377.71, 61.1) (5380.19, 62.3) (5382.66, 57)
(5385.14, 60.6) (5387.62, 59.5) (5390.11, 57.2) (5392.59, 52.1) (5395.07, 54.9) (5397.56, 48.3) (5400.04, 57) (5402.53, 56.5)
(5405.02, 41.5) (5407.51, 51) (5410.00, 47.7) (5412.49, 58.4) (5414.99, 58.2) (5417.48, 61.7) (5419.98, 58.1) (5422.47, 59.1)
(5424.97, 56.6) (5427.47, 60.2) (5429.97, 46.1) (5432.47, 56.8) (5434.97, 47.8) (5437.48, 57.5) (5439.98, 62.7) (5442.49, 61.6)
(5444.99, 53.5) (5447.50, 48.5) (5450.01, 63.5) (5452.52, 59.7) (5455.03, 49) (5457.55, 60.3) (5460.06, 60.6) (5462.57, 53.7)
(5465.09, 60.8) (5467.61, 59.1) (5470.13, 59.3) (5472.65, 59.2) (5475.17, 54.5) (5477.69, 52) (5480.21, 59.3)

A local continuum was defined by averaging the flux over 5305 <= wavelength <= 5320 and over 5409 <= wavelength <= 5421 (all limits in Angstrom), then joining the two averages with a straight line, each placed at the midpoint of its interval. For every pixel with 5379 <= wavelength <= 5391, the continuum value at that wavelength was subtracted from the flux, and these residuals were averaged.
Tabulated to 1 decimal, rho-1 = 1.0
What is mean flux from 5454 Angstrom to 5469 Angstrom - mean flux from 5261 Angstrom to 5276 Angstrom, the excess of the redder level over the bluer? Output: 14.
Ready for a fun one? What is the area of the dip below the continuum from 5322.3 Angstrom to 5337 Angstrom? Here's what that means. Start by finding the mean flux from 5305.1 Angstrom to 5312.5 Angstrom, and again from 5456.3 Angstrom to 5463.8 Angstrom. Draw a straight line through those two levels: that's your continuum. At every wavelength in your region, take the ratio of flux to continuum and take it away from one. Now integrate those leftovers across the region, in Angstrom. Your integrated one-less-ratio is 2.6 Angstrom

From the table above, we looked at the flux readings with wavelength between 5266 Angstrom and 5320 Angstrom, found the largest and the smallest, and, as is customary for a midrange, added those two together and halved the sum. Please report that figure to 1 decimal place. 47.5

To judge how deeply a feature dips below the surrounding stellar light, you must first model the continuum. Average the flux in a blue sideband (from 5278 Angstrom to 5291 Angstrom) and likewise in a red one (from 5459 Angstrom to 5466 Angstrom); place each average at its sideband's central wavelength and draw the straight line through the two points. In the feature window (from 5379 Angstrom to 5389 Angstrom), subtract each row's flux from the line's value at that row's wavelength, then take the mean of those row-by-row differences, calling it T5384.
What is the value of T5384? -2.0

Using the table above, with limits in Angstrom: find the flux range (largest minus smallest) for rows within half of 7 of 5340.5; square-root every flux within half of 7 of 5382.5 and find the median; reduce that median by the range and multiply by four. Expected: -12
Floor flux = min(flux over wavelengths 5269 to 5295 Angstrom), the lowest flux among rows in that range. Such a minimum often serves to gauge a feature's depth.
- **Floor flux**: 29.2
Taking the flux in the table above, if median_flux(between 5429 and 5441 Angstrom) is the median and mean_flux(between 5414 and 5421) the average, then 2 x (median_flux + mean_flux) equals 232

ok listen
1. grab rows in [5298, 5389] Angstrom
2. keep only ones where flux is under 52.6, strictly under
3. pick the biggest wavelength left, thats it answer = 5372.76 Angstrom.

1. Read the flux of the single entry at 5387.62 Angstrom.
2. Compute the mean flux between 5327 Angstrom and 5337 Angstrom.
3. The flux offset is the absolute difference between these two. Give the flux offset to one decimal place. 7.7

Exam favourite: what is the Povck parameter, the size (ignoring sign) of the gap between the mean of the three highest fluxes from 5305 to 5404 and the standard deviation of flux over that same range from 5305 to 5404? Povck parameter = 58.0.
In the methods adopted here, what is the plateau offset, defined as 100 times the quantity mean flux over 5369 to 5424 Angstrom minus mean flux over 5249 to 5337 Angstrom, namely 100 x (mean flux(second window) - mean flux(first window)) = 128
